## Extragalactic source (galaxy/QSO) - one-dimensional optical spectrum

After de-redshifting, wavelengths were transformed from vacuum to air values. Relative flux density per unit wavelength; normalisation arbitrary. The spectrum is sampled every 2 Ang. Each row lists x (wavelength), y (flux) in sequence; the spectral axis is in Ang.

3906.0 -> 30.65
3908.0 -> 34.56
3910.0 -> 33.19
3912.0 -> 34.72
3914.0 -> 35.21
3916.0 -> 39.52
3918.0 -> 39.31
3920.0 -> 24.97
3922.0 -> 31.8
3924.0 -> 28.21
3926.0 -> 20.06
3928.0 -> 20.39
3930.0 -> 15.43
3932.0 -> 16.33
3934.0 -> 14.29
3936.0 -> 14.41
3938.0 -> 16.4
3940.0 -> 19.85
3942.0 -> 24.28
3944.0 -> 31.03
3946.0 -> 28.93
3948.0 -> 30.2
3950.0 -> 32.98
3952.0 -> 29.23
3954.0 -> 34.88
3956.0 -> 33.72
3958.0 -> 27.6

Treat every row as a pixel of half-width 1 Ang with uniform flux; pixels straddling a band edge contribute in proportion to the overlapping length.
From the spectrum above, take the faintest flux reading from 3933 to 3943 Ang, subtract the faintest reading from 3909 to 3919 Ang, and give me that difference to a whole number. -19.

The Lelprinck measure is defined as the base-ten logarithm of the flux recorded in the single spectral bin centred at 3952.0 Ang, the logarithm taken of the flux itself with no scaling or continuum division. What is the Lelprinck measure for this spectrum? 1.47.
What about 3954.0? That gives 1.54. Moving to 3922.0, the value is 1.50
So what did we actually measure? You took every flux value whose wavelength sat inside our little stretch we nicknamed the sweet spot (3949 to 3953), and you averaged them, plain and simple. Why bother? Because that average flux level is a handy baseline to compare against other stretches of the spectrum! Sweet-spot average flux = 31.1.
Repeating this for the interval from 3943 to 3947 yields 30.0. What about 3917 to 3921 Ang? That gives 32.1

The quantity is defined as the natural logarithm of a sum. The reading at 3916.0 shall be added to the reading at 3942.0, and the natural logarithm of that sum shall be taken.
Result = 4.16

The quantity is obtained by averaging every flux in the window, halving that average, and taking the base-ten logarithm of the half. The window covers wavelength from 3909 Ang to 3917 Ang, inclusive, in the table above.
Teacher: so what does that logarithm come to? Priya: 1.25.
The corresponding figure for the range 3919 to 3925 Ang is 1.15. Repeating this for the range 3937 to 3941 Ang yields 0.96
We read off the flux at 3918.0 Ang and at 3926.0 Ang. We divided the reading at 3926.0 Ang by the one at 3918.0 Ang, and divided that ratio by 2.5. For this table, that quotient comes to 0.20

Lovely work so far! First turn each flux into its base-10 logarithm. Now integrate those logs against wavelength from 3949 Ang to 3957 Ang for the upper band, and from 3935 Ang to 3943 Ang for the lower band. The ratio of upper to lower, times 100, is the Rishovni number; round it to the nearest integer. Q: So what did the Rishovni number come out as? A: 120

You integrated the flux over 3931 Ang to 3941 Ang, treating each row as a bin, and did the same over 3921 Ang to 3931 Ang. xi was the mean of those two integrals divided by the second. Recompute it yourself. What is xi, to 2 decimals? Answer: 0.85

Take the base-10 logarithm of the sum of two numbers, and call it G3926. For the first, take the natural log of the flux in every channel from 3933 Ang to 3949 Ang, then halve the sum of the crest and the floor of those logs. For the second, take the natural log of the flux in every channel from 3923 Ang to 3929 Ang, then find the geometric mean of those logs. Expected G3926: 0.79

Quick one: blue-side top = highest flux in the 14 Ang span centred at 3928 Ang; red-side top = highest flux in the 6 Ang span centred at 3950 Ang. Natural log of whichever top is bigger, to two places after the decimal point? 3.50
